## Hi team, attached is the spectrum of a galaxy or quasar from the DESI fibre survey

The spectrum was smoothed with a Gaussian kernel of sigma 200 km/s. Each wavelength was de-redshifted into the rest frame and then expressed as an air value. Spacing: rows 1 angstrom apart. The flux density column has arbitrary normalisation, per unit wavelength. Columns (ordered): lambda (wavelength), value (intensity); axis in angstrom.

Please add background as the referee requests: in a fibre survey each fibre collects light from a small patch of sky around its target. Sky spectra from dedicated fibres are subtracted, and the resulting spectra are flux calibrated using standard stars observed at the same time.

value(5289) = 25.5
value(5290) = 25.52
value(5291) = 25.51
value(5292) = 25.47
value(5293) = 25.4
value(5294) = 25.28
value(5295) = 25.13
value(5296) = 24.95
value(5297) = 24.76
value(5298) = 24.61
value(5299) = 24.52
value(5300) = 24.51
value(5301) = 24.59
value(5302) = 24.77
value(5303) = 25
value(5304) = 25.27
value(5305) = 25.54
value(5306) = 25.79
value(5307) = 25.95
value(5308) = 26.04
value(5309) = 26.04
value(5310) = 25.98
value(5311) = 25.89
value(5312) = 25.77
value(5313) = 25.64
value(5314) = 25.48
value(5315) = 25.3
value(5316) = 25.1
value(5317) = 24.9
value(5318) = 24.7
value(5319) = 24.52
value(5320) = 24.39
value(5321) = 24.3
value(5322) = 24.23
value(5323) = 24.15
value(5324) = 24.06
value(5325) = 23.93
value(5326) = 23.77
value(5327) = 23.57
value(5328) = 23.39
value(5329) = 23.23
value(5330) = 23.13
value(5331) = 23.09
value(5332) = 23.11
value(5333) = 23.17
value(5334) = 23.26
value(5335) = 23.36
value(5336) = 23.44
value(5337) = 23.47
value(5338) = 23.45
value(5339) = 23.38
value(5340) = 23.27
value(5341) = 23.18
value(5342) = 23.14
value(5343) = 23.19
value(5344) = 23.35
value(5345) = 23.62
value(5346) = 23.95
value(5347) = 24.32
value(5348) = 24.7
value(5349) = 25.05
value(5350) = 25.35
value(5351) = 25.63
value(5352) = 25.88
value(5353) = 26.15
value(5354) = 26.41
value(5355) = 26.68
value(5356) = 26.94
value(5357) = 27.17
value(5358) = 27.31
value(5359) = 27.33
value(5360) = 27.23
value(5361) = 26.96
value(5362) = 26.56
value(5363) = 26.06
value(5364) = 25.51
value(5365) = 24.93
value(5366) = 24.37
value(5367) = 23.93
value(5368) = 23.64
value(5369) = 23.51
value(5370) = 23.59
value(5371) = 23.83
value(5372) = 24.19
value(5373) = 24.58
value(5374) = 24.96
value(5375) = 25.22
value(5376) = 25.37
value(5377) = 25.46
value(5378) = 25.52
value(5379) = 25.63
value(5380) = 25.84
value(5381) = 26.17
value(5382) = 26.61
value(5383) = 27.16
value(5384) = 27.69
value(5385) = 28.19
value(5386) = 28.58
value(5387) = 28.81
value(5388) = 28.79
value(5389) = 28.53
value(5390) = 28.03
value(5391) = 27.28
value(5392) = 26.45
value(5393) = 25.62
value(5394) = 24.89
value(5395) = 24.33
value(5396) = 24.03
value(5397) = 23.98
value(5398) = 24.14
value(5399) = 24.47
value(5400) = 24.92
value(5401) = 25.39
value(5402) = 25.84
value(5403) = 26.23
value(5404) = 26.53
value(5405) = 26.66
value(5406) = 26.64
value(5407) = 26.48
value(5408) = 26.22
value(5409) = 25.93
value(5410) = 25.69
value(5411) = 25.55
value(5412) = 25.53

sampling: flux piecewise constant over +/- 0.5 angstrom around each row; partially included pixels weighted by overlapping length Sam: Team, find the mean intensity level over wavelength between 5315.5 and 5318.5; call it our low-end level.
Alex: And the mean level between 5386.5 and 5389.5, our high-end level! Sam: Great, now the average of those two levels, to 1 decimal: 26.8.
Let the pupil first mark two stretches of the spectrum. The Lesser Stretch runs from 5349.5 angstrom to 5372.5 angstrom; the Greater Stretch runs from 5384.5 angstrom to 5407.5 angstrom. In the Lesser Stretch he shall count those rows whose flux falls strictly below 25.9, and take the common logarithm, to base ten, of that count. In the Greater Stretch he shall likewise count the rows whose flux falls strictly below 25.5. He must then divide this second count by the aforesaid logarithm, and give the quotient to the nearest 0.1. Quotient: 7.4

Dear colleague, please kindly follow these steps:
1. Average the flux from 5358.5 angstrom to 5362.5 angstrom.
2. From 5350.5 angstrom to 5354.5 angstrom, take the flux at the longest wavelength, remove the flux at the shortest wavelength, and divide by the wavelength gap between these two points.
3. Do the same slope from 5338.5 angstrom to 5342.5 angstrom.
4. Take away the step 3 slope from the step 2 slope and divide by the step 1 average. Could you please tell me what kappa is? 0.013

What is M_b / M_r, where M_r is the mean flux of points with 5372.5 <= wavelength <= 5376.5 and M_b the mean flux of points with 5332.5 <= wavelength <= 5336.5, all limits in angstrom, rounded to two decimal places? 0.93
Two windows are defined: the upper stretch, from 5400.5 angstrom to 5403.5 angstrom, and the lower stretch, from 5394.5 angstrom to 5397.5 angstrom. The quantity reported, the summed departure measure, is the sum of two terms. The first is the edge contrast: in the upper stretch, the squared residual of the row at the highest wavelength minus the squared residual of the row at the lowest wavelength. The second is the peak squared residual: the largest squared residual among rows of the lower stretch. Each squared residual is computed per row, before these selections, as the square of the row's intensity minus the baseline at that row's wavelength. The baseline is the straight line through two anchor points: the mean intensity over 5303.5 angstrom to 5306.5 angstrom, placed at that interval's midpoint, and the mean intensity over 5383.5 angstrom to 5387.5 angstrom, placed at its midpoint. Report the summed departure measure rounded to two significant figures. 18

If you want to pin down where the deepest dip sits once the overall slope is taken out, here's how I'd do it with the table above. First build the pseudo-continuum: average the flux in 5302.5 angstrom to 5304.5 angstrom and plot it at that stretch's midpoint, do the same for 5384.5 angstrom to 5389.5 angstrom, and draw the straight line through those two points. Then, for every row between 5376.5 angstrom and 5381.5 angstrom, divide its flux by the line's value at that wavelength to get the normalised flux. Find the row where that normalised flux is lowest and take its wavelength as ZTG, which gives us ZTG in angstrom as 5377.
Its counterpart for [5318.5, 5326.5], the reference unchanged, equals 5326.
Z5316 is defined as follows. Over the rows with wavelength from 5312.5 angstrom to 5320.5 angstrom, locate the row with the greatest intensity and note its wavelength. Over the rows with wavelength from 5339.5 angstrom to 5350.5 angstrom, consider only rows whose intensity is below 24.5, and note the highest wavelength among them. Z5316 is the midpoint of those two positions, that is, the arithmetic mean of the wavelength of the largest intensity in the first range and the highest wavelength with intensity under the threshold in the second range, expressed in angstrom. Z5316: 5330.0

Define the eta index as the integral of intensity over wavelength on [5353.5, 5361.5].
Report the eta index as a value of 216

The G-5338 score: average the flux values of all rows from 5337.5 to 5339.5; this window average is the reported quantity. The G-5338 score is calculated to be 23.4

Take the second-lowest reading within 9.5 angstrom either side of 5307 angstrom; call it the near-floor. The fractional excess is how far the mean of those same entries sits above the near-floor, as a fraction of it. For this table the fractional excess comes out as 0.034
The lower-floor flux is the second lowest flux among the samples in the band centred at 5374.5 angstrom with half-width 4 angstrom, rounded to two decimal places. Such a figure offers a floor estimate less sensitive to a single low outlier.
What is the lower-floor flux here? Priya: 24.19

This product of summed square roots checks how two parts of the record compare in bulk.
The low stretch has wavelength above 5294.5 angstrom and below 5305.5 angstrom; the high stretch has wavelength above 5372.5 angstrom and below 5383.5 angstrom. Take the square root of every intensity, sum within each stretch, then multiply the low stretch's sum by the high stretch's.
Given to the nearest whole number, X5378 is 3058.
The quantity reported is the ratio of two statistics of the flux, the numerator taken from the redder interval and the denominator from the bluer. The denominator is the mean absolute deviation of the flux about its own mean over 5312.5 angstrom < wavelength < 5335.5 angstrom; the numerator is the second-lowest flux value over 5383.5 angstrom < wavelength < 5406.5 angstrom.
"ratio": 35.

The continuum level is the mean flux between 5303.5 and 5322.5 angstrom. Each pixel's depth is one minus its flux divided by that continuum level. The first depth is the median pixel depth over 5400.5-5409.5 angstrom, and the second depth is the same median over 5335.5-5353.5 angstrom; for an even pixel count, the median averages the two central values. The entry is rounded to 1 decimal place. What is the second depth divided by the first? -1.9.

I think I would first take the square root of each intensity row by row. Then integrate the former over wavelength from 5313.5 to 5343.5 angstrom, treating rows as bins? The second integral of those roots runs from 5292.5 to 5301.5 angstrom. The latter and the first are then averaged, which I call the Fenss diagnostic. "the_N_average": 96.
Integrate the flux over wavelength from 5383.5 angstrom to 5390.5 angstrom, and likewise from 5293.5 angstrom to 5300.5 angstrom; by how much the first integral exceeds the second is 25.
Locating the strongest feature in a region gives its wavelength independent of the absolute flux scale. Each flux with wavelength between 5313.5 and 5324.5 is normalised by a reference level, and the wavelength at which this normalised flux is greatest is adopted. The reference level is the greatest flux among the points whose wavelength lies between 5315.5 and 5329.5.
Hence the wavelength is 5314 angstrom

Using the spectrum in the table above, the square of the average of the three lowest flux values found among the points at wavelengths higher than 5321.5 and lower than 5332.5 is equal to 534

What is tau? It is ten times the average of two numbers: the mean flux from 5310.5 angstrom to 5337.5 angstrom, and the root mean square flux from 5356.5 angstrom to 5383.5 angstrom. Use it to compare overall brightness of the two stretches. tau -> 248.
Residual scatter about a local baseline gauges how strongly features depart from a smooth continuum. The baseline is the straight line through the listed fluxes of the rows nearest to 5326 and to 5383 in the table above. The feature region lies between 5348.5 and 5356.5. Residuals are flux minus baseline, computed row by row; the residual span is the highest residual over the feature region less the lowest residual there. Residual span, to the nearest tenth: 1.5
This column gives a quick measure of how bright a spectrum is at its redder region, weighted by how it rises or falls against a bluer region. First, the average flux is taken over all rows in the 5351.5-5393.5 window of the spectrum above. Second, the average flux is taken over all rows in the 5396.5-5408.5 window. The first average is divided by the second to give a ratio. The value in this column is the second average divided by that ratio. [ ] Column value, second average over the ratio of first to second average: 25.1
